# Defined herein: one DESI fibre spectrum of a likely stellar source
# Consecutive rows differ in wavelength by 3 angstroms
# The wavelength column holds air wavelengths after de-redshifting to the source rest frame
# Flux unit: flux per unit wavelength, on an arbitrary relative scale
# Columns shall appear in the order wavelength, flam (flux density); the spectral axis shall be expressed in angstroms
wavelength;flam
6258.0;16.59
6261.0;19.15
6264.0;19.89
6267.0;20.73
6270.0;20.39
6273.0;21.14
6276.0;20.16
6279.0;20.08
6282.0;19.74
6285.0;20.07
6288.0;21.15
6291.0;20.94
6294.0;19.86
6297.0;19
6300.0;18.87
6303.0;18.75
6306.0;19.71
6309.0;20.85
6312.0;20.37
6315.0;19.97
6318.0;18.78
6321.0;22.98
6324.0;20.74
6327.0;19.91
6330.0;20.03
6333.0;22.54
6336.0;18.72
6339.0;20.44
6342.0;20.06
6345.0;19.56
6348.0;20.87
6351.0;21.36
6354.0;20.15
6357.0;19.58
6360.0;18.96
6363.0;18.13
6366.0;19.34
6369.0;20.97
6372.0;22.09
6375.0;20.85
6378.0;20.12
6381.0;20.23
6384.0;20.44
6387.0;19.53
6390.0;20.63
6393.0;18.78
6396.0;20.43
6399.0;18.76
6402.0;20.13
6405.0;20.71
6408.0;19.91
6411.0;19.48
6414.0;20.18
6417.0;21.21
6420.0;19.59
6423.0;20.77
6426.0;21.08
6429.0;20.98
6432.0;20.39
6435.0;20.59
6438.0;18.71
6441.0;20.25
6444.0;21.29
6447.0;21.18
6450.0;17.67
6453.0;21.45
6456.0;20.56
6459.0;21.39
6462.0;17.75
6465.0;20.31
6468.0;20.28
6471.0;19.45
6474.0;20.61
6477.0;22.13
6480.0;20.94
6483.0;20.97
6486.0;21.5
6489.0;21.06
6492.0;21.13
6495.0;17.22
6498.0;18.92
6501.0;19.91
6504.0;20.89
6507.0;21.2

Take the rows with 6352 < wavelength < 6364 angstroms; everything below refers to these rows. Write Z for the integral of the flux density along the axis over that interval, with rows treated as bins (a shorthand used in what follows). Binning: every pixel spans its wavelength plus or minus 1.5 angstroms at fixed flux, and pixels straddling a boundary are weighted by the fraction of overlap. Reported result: 232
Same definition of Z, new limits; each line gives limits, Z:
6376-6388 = 242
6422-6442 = 408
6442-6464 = 444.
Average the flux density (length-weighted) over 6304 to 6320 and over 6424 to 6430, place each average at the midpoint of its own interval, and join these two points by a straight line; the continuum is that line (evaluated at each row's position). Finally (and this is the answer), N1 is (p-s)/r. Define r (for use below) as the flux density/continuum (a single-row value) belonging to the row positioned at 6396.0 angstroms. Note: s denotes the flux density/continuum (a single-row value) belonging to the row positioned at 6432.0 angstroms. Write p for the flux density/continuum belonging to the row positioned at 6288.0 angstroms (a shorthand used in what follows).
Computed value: 0.10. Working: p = 1.07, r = 0.99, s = 0.968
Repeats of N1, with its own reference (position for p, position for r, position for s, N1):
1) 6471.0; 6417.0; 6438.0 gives 0.02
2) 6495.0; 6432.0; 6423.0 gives -0.20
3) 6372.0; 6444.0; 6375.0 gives 0.06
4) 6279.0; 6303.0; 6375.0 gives 0.00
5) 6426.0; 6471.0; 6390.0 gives 0.01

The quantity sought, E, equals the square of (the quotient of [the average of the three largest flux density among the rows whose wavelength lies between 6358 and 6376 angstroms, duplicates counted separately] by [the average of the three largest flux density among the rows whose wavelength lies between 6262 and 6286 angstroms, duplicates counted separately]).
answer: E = 1.05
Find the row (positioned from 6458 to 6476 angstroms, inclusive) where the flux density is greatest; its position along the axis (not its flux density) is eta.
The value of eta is 6459.0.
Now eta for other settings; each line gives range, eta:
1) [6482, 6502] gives 6486.0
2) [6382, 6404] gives 6390.0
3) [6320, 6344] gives 6321.0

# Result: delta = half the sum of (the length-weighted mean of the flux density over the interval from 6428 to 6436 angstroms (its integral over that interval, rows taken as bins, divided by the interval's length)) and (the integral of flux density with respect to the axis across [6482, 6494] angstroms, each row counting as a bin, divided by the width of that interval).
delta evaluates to 20.8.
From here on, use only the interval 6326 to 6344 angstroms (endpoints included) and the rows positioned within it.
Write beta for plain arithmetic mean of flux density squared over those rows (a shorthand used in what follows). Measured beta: 413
